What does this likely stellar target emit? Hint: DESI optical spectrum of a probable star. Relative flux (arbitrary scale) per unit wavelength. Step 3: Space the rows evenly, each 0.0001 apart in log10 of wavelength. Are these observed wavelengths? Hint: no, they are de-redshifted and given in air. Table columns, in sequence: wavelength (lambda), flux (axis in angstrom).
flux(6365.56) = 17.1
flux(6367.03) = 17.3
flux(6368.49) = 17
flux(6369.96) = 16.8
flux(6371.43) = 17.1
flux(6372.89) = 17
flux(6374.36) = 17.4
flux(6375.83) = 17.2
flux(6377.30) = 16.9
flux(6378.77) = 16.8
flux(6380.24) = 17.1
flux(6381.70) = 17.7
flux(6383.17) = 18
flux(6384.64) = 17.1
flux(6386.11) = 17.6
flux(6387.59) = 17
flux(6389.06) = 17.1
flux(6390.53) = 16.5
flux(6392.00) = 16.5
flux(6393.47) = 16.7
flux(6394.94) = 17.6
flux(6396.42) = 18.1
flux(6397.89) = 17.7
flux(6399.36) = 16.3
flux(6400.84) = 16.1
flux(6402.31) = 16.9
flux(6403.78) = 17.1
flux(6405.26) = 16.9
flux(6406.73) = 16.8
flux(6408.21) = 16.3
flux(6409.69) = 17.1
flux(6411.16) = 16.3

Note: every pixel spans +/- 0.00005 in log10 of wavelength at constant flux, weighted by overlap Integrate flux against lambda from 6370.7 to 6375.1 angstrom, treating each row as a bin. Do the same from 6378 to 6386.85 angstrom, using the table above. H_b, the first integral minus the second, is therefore -78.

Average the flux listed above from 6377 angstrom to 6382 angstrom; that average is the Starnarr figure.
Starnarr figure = 17.1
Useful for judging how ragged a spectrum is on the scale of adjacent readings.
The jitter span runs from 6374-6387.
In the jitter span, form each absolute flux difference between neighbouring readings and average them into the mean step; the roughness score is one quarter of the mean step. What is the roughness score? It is 0.100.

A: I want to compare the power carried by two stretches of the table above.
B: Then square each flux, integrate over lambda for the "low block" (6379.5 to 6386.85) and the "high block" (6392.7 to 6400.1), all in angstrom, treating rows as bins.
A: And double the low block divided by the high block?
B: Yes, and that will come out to 2.04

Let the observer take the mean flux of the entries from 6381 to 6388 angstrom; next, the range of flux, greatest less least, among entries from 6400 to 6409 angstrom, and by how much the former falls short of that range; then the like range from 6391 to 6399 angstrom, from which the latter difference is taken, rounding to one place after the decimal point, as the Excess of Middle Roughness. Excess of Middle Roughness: 18.1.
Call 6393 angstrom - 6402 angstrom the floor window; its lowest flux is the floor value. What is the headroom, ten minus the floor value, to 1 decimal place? -6.1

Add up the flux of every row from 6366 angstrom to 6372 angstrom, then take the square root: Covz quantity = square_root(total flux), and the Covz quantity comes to 8.26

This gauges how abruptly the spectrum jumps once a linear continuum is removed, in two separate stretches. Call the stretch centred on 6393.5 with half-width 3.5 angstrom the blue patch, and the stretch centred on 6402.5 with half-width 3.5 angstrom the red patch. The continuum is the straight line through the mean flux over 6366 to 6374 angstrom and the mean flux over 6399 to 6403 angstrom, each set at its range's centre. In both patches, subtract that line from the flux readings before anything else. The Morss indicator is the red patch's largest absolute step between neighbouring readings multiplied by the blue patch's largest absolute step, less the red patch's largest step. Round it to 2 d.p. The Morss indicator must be -0.06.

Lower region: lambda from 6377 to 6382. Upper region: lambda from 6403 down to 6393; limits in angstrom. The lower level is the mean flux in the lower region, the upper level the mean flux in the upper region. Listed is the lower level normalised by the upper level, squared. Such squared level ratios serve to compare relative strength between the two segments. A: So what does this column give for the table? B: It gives 1.01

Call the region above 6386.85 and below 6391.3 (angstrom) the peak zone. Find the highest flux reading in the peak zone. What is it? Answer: 17.1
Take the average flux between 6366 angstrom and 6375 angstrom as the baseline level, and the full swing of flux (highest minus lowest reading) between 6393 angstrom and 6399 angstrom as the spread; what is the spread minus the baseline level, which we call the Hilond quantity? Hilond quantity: -15.7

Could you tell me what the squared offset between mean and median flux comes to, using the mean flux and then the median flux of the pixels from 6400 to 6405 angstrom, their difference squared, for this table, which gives 0.040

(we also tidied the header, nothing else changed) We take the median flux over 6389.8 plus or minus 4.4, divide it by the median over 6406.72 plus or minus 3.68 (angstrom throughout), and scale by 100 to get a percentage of 100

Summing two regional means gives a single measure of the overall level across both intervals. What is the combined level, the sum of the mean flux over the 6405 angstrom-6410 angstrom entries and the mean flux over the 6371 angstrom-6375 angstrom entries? 33.9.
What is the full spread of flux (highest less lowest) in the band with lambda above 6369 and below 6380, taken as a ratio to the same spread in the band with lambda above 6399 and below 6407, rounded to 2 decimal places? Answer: 0.60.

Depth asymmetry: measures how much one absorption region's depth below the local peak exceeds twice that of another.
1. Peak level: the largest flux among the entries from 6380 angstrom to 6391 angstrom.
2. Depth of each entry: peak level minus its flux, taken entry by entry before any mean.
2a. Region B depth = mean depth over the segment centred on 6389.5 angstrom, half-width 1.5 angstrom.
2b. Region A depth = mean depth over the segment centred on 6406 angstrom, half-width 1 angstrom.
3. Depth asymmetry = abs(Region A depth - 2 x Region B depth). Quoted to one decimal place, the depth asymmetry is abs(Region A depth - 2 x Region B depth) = 1.2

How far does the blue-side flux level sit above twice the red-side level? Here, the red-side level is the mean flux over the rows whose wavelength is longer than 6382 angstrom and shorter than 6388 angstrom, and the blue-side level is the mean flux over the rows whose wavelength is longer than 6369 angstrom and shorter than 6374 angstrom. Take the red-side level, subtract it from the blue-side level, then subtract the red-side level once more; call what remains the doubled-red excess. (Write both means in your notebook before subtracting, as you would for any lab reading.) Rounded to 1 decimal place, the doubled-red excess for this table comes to -17.9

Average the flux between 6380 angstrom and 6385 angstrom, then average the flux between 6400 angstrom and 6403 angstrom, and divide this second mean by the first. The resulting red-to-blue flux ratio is 0.94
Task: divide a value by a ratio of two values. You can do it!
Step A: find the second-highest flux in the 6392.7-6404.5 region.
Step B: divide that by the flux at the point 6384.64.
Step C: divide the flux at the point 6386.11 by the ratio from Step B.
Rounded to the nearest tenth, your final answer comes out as 17.0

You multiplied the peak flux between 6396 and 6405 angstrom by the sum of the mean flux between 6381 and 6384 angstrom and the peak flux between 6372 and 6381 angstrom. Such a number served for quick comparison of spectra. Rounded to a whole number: 638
